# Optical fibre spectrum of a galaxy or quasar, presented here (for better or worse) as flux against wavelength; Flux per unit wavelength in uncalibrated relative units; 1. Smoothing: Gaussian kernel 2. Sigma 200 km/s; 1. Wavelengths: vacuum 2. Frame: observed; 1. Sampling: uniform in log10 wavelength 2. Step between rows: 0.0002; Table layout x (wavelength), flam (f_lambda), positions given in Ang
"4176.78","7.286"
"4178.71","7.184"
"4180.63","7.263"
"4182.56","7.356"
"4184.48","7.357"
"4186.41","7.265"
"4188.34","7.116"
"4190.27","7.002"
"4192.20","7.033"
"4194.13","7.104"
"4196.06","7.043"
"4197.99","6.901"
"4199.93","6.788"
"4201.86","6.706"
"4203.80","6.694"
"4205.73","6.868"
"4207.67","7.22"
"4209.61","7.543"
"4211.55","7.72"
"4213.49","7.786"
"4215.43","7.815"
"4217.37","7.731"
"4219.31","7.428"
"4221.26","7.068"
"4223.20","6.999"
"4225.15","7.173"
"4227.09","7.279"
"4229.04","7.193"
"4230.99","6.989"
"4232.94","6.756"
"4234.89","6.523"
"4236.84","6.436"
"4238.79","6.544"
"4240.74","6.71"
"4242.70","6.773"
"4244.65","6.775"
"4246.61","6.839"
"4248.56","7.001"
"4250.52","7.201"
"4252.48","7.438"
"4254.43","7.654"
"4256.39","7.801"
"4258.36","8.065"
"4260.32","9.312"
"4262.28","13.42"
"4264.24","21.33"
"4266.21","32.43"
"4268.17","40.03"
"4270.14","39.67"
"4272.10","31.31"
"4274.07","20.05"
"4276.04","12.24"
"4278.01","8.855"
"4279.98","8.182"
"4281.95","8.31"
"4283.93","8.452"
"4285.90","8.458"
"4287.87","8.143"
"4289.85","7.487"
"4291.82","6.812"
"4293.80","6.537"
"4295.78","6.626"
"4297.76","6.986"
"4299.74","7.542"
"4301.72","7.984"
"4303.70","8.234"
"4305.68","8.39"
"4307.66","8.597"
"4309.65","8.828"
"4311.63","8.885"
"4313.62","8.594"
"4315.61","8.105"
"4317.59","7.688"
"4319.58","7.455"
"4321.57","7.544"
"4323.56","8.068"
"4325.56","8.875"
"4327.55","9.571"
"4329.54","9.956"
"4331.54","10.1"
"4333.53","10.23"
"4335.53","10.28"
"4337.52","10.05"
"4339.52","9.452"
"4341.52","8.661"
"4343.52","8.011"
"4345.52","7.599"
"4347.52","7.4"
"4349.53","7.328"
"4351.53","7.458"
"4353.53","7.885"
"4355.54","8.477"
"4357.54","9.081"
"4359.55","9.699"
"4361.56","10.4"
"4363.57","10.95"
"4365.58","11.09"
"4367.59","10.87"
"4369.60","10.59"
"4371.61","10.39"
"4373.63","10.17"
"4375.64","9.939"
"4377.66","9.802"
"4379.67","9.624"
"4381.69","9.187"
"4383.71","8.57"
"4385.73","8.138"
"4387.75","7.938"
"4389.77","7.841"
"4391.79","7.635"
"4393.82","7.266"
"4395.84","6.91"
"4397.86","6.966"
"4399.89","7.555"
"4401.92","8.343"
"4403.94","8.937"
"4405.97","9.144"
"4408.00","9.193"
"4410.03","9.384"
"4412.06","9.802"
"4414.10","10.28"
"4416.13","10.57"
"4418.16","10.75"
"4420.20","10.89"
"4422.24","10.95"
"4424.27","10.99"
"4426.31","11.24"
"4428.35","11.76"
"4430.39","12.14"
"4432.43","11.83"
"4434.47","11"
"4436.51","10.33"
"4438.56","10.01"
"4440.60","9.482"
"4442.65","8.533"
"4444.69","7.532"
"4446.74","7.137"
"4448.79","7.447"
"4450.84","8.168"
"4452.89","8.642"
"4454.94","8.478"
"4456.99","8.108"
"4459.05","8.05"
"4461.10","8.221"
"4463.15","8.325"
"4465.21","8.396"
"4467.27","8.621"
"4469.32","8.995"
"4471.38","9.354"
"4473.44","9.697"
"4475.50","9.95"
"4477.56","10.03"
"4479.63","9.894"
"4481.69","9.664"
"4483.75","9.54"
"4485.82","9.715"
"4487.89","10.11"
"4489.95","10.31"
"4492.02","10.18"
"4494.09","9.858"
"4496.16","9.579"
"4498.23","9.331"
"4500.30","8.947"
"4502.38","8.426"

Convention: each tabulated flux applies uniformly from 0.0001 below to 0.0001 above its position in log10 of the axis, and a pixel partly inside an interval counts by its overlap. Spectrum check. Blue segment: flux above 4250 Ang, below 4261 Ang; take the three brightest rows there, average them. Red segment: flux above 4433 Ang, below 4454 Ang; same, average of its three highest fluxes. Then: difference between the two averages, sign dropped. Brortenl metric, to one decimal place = 2.1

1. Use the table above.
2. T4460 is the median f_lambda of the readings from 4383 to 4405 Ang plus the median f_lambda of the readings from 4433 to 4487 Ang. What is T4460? 16.7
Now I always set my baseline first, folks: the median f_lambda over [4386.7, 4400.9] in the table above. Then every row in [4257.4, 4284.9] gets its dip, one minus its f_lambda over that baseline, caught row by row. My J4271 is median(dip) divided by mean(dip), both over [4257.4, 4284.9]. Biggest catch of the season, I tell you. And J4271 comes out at 0.47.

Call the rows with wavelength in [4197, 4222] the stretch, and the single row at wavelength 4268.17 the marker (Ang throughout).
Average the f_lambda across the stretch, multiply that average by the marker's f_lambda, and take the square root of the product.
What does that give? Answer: 17.0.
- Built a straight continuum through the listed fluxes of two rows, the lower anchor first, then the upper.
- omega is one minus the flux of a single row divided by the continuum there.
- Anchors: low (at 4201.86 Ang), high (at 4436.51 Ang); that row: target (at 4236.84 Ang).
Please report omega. 0.11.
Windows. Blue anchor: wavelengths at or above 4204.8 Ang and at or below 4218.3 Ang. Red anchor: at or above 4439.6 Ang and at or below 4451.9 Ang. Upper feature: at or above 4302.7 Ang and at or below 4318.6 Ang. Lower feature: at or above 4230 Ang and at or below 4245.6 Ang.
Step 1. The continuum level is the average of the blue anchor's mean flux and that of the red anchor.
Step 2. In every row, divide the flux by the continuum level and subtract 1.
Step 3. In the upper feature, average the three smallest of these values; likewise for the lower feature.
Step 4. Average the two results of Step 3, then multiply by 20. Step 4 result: -1.4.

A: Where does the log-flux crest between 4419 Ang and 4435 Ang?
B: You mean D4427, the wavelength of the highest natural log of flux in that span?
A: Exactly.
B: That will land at 4430.39 Ang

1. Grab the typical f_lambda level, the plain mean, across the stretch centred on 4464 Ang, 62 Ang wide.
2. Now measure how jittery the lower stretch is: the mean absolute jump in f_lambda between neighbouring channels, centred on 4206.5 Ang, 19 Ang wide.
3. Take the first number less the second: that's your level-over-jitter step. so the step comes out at 9.0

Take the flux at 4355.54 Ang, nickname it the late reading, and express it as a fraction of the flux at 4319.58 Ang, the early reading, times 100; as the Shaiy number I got 114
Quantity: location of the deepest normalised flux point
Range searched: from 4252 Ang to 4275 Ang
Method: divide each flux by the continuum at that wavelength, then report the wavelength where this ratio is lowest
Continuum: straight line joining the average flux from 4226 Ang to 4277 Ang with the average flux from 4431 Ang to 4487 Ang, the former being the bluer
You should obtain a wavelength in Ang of 4252.48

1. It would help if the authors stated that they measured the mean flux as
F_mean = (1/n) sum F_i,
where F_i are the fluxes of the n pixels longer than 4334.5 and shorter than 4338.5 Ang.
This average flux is 10.2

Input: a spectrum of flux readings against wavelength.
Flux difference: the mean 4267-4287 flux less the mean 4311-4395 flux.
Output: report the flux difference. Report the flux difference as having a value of 10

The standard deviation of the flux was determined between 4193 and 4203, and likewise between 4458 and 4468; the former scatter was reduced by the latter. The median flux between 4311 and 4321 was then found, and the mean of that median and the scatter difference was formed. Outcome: 4.03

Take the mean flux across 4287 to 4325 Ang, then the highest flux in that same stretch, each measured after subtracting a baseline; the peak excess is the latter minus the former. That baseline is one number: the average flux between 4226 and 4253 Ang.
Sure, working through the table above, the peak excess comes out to 1.1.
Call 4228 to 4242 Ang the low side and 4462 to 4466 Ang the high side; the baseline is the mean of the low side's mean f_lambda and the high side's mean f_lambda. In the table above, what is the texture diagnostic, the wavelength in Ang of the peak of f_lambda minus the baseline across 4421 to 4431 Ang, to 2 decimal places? 4430.39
